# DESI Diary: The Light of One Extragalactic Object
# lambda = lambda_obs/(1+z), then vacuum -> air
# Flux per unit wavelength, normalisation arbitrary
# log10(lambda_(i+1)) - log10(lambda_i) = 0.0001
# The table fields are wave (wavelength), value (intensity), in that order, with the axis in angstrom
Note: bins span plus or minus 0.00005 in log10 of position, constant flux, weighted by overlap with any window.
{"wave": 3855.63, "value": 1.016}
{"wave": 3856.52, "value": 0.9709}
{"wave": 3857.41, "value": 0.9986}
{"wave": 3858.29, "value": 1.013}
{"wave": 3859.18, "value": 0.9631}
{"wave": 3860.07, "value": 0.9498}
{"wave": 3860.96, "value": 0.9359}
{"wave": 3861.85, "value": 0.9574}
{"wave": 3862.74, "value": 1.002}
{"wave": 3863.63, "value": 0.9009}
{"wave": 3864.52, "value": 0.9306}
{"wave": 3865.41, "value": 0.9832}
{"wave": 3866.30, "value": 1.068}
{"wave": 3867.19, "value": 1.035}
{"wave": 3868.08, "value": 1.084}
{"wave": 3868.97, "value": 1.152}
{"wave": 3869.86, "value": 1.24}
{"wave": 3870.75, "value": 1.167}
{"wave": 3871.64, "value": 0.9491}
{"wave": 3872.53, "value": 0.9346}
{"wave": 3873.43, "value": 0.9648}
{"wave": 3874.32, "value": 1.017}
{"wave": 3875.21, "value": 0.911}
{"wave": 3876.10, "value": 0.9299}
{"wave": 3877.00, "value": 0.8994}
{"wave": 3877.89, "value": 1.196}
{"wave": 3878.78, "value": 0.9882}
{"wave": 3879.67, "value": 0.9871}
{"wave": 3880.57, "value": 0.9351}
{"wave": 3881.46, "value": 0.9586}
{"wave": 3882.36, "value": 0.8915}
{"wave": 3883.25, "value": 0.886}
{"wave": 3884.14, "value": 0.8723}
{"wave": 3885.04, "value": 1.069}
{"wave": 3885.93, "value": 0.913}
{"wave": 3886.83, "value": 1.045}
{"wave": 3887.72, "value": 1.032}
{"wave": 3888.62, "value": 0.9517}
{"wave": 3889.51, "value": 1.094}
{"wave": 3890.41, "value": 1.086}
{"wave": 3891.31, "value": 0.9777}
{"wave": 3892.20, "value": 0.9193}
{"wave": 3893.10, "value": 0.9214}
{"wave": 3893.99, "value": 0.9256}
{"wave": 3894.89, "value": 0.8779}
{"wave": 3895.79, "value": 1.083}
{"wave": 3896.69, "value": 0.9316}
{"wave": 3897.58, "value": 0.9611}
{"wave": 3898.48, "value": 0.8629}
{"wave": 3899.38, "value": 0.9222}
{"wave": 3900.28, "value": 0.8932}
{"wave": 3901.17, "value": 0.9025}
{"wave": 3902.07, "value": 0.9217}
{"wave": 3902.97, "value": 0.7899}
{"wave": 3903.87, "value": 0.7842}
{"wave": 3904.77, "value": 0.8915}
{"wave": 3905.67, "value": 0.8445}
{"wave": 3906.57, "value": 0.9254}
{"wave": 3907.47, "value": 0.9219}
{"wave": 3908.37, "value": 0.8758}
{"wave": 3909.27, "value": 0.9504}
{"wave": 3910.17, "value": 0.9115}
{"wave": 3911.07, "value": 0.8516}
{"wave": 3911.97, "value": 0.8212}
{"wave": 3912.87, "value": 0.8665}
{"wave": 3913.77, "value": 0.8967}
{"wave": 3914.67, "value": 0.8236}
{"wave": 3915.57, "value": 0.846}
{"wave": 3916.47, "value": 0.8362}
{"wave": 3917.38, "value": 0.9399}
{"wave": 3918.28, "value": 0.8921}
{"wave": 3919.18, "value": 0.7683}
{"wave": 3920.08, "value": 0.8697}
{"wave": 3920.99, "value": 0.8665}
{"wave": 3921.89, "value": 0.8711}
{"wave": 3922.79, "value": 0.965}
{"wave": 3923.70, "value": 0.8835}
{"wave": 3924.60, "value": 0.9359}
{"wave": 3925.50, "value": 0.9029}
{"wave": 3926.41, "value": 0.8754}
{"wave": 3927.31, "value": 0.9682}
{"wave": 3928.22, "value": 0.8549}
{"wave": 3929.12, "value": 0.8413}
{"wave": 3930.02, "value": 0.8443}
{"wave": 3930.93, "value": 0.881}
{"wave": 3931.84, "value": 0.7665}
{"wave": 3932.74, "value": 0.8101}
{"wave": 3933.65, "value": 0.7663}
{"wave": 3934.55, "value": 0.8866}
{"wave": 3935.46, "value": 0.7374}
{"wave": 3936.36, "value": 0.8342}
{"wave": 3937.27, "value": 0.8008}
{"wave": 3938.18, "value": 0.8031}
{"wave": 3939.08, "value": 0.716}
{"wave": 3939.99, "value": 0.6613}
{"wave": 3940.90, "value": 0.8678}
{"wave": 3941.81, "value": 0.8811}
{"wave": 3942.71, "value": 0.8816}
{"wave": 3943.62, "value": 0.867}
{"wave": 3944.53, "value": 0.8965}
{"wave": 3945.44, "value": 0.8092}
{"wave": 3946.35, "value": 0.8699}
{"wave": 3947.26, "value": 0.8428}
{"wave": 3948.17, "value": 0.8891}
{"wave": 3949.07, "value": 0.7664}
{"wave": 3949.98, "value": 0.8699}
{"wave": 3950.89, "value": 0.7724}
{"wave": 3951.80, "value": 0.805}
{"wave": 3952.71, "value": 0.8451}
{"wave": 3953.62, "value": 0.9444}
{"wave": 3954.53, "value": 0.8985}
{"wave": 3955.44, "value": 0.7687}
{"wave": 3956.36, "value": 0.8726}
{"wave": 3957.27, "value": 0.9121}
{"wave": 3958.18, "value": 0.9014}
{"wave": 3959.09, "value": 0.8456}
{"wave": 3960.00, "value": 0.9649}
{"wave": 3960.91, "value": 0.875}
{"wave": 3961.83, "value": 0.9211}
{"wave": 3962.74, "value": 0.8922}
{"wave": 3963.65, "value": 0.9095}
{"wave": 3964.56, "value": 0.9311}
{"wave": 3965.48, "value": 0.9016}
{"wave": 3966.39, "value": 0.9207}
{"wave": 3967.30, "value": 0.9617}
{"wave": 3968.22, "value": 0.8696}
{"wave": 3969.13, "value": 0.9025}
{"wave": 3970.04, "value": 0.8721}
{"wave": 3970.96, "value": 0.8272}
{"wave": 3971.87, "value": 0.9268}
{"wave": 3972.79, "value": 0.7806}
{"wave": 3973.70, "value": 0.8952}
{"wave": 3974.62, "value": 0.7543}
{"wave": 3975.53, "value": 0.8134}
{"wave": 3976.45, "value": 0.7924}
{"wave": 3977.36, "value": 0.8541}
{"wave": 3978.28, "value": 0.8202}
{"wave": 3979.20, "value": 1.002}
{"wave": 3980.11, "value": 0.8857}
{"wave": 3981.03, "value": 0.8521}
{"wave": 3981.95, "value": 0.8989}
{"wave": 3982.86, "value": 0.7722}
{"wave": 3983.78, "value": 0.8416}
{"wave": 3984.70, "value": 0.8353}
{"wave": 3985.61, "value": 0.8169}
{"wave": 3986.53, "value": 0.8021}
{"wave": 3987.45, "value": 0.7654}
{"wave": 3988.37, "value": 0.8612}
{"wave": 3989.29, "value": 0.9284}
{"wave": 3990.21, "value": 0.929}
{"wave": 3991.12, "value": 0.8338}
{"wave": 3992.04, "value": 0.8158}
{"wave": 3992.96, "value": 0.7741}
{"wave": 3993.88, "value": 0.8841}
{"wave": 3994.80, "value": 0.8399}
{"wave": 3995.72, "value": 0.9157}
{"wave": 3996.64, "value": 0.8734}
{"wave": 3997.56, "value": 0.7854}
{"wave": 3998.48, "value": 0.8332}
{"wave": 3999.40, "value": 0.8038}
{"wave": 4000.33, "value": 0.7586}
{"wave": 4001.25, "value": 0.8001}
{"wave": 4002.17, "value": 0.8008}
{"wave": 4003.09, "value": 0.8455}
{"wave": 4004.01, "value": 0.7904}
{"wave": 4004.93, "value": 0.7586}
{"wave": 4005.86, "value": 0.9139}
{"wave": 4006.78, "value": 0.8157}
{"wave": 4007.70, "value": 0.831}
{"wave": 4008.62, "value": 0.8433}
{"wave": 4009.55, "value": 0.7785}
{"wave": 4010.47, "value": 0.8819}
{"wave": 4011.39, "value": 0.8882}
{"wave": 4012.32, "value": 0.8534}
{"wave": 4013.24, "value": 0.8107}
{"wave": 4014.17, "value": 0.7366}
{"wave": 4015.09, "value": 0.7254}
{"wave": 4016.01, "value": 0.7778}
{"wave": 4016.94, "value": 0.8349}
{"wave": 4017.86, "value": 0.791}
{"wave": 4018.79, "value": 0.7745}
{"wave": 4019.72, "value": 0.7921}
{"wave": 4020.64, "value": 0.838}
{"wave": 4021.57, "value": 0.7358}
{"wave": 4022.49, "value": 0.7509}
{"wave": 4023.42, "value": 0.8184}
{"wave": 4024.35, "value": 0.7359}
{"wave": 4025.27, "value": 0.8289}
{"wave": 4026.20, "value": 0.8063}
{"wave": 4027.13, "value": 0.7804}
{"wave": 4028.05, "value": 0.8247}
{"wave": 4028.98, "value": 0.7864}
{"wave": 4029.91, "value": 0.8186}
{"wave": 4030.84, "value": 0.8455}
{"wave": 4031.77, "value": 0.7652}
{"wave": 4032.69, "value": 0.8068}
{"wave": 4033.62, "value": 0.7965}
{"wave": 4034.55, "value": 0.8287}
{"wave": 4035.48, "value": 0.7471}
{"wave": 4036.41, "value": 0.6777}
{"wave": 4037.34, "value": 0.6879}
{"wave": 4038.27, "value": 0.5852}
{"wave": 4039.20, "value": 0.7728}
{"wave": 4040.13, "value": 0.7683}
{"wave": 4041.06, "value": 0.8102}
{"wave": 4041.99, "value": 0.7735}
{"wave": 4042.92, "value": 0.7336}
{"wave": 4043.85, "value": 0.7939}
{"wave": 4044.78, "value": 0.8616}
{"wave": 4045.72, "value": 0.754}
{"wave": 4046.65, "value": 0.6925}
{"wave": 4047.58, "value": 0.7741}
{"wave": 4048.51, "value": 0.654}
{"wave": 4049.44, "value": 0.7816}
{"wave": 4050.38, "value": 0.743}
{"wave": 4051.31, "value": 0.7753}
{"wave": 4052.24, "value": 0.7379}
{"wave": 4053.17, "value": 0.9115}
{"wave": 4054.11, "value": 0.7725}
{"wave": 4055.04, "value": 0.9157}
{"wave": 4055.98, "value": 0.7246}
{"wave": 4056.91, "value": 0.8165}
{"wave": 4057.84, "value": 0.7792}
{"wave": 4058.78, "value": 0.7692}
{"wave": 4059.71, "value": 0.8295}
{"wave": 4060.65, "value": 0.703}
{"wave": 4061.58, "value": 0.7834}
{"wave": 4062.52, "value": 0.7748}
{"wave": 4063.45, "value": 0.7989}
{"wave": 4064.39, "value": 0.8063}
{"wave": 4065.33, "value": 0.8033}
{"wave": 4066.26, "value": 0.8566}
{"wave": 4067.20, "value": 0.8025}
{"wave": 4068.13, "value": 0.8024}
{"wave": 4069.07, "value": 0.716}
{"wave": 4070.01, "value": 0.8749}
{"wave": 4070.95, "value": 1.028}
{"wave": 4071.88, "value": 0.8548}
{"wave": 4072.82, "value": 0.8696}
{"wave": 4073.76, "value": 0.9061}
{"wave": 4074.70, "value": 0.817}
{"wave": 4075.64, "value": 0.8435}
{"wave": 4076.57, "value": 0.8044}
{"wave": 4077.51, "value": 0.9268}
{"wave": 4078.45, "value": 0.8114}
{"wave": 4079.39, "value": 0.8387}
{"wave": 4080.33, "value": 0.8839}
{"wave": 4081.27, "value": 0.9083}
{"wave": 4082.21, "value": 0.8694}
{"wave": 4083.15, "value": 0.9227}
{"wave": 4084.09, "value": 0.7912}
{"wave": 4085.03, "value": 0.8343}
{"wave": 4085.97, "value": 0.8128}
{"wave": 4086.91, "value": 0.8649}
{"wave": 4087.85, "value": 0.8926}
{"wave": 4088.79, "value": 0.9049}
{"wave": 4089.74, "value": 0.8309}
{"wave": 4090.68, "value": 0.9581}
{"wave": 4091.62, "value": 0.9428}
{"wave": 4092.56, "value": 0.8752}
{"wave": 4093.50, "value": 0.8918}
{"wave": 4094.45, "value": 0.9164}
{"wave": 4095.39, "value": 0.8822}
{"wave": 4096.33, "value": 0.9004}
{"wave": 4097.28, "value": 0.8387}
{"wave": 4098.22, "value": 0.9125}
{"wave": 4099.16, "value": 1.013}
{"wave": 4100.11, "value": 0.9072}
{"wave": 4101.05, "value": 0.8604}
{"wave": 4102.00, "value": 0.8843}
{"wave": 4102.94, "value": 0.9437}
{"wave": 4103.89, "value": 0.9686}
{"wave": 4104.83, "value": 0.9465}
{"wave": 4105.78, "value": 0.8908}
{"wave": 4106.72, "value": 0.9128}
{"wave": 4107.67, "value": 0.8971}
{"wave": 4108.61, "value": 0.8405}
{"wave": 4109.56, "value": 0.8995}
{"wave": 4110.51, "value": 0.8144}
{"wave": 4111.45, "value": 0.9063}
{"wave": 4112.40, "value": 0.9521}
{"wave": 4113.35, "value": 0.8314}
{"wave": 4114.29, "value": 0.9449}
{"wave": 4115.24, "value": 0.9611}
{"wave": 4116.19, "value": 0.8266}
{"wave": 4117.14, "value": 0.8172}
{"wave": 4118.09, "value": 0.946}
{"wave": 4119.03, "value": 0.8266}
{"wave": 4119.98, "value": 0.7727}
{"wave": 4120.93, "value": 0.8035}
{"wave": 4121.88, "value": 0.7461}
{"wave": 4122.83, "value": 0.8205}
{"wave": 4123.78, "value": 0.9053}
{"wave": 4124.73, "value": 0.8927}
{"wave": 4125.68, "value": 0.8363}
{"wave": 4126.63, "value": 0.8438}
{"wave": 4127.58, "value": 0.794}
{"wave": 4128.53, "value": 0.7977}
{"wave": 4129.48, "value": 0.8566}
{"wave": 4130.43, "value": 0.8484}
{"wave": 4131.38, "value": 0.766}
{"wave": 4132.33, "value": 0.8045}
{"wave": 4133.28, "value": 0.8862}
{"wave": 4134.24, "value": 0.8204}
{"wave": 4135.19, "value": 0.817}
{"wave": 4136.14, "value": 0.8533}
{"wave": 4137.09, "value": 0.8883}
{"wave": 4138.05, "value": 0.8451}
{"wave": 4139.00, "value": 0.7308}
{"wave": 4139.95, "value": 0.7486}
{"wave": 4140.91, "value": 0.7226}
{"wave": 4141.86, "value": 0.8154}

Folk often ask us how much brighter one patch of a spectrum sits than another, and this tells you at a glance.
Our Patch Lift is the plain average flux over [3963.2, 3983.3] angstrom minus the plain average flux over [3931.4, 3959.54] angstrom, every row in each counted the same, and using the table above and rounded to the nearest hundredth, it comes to 0.04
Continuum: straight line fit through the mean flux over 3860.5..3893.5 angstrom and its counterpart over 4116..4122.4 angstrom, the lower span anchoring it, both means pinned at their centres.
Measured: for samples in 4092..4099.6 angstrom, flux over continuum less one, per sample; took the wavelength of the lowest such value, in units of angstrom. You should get 4097.28 angstrom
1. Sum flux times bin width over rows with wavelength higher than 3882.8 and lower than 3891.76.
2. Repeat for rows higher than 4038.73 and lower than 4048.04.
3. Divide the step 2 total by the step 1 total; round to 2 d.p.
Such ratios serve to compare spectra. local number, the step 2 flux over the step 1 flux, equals 0.81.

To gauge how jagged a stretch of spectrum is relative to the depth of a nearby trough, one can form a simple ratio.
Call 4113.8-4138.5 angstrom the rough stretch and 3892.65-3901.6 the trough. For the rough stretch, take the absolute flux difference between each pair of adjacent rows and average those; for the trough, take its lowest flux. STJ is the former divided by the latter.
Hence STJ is 0.060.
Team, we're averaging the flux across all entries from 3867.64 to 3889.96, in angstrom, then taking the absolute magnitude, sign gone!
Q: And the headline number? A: 1.00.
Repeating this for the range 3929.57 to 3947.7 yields 0.82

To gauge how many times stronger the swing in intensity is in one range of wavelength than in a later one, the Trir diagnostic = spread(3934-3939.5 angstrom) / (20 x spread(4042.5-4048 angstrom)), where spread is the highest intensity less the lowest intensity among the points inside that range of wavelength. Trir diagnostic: 0.050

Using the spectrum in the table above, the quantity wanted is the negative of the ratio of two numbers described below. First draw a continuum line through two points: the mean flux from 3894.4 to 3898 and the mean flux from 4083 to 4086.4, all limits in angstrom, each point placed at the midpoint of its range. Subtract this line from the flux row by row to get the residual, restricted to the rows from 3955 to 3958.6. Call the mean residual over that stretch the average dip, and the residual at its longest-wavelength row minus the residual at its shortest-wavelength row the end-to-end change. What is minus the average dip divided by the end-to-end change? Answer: 0.4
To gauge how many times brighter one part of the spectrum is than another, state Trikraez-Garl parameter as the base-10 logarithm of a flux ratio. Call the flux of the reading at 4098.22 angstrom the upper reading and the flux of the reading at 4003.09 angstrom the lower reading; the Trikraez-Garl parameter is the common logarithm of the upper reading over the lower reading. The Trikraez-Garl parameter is 0.033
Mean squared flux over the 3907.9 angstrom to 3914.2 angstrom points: 0.78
